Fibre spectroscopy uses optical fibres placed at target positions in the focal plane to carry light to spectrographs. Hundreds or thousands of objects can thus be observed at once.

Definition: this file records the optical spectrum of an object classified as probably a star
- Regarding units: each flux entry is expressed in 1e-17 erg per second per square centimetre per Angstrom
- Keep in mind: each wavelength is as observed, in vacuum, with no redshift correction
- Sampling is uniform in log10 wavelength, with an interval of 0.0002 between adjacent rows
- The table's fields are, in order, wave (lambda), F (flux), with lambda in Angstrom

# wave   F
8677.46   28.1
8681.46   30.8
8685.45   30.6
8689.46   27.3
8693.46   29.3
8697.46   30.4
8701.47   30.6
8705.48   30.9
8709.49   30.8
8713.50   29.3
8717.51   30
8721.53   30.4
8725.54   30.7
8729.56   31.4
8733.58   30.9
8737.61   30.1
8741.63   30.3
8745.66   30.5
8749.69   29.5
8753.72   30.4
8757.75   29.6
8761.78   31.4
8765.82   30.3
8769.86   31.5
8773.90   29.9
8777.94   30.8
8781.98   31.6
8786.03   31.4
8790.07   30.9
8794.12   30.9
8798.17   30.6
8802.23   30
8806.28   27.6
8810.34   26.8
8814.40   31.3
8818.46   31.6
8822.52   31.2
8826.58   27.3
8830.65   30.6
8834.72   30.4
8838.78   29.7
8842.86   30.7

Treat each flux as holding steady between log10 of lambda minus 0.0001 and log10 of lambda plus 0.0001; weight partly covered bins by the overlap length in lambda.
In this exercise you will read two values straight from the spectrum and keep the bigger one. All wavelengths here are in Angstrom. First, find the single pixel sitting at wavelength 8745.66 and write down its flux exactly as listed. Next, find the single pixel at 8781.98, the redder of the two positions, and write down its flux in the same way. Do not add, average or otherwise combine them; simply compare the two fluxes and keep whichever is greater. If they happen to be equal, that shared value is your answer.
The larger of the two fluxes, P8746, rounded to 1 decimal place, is 31.6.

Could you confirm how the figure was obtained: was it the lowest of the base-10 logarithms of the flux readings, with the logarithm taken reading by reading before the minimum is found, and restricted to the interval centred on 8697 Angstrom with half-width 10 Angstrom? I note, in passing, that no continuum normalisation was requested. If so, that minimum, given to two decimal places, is 1.44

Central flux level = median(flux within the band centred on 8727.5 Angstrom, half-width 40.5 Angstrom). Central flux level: 30.4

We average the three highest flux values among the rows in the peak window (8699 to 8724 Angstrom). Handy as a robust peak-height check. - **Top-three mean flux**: 30.8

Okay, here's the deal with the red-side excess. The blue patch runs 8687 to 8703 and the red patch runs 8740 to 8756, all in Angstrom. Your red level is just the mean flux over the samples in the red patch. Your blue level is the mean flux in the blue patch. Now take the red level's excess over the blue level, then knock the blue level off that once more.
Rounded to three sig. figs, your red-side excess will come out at -28.6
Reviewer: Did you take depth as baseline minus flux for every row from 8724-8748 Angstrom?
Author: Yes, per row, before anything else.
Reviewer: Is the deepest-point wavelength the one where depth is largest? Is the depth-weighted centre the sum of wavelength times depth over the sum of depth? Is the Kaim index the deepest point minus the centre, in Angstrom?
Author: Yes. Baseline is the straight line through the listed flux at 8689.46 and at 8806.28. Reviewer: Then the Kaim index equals 2.6 Angstrom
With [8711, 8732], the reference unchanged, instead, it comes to -9.3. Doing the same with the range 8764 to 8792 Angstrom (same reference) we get -4.6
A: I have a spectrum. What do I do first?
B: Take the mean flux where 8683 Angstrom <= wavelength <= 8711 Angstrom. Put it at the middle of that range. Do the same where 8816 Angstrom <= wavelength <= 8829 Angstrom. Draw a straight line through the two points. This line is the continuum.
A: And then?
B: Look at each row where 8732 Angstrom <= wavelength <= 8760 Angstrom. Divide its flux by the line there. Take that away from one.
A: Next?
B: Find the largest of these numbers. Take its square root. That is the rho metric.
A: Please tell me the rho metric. 0.13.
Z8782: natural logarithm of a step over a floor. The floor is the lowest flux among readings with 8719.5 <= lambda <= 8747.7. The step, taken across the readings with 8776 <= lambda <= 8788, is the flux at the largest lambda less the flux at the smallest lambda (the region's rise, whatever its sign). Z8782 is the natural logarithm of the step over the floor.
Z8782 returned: -3.9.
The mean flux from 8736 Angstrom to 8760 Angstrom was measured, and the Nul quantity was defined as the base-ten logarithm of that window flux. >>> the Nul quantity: 1.48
